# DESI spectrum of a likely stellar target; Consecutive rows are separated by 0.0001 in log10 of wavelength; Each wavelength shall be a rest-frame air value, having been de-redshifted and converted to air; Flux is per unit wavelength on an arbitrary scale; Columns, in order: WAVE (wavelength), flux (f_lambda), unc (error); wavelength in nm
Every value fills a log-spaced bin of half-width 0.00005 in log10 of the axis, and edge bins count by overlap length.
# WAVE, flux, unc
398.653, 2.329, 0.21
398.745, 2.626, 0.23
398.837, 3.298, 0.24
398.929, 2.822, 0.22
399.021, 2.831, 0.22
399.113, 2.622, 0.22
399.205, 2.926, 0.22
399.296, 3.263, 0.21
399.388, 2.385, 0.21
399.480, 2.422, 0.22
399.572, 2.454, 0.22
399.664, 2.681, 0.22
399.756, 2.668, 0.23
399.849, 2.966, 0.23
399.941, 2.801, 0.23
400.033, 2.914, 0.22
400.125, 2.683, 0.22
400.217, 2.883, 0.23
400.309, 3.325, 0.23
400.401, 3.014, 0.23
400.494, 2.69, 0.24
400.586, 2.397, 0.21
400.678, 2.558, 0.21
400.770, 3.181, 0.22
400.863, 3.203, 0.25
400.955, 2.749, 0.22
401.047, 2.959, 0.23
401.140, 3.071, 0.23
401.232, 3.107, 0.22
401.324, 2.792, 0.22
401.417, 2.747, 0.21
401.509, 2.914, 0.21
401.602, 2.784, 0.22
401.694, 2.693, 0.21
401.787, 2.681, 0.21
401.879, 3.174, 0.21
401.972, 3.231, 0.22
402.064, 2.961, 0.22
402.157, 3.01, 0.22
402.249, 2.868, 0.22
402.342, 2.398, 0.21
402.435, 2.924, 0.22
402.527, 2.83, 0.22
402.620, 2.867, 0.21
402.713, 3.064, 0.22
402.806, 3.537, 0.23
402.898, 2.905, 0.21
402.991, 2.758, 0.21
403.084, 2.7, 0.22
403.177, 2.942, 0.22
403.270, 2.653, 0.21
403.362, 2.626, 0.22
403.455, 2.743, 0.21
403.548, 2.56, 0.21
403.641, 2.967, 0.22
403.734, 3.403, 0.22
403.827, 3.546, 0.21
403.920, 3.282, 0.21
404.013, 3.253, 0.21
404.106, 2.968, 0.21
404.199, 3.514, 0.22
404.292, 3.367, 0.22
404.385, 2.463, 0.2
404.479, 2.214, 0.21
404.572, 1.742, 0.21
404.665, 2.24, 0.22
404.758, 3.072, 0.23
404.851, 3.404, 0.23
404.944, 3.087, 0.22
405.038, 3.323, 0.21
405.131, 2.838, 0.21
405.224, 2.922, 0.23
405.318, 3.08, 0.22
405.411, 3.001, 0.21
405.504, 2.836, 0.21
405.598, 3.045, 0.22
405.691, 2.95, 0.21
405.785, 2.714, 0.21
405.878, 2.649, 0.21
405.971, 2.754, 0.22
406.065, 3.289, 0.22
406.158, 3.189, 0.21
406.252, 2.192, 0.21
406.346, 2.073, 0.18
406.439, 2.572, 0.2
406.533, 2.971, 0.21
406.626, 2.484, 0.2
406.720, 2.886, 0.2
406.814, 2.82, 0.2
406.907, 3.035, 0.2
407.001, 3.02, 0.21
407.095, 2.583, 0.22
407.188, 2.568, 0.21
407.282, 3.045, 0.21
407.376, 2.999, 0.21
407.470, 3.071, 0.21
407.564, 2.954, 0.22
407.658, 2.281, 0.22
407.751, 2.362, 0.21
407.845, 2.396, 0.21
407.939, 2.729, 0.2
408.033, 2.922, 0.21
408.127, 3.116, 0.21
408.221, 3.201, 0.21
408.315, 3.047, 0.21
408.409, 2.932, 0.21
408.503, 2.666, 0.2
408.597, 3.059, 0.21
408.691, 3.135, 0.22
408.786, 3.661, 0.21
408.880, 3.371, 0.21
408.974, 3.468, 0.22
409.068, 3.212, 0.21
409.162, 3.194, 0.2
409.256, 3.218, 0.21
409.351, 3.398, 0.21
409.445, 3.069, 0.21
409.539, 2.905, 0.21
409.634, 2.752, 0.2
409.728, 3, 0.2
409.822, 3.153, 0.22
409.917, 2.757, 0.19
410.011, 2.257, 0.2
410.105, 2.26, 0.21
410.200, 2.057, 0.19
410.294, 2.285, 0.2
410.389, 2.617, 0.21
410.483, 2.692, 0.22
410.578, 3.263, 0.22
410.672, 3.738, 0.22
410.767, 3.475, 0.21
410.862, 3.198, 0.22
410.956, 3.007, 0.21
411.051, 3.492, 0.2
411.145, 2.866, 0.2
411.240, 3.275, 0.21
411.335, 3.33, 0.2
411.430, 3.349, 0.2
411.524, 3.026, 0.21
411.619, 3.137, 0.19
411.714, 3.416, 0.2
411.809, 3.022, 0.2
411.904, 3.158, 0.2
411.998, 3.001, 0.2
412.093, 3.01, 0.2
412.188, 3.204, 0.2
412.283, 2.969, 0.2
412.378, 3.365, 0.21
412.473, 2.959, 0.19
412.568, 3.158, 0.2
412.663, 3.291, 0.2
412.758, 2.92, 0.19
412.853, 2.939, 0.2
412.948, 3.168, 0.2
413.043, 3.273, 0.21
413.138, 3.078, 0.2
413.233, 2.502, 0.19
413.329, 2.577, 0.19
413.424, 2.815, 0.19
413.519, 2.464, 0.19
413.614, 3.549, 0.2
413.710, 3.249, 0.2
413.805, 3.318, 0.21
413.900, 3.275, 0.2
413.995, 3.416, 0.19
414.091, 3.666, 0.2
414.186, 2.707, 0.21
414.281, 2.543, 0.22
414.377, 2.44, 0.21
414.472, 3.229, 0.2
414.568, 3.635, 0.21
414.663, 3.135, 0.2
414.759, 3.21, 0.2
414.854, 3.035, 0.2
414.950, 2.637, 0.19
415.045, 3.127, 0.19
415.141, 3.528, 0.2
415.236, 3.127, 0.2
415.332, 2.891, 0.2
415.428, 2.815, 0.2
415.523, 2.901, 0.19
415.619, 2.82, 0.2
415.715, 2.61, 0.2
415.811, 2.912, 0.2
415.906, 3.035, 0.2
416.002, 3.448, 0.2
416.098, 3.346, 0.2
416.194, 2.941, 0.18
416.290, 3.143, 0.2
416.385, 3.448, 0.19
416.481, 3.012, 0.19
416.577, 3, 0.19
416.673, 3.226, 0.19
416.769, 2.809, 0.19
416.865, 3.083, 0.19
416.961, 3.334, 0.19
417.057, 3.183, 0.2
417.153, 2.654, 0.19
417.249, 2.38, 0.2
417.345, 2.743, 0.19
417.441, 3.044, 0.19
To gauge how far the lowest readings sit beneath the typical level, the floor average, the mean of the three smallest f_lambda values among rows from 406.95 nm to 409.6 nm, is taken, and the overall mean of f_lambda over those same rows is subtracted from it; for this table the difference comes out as -0.6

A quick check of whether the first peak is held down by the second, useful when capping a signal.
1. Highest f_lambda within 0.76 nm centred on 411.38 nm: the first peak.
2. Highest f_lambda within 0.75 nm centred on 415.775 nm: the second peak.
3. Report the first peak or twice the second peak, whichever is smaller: 3.49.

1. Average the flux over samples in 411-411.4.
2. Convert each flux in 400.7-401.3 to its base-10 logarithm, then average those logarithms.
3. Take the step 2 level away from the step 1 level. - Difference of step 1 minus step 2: 2.76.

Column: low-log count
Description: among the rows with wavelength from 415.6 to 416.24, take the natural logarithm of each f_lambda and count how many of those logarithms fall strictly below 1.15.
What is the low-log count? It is 5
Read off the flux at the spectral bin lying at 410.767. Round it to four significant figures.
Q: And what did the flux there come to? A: 3.475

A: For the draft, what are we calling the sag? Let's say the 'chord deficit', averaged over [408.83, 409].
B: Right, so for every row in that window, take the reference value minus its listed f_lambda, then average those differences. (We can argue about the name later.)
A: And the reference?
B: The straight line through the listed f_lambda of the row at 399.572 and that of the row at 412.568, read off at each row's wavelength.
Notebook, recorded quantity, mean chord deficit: -0.5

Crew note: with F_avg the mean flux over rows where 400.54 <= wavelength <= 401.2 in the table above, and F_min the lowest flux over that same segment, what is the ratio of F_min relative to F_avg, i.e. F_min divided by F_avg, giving 0.83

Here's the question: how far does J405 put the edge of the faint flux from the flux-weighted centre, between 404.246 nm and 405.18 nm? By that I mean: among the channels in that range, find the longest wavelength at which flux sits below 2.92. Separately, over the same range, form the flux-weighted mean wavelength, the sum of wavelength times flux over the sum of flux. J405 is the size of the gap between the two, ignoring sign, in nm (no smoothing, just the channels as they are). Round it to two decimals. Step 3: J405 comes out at 0.40 nm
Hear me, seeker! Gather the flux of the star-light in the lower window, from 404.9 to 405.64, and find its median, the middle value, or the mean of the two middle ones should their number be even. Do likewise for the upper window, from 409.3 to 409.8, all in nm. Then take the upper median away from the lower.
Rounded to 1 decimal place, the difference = 0.0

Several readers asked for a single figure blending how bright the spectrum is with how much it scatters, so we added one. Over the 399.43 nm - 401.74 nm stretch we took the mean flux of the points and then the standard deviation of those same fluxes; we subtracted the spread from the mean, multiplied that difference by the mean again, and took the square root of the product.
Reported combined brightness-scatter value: 2.70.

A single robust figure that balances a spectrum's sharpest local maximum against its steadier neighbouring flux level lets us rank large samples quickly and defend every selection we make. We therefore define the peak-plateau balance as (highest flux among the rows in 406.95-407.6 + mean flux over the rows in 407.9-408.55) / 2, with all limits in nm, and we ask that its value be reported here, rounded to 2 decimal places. 3.01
